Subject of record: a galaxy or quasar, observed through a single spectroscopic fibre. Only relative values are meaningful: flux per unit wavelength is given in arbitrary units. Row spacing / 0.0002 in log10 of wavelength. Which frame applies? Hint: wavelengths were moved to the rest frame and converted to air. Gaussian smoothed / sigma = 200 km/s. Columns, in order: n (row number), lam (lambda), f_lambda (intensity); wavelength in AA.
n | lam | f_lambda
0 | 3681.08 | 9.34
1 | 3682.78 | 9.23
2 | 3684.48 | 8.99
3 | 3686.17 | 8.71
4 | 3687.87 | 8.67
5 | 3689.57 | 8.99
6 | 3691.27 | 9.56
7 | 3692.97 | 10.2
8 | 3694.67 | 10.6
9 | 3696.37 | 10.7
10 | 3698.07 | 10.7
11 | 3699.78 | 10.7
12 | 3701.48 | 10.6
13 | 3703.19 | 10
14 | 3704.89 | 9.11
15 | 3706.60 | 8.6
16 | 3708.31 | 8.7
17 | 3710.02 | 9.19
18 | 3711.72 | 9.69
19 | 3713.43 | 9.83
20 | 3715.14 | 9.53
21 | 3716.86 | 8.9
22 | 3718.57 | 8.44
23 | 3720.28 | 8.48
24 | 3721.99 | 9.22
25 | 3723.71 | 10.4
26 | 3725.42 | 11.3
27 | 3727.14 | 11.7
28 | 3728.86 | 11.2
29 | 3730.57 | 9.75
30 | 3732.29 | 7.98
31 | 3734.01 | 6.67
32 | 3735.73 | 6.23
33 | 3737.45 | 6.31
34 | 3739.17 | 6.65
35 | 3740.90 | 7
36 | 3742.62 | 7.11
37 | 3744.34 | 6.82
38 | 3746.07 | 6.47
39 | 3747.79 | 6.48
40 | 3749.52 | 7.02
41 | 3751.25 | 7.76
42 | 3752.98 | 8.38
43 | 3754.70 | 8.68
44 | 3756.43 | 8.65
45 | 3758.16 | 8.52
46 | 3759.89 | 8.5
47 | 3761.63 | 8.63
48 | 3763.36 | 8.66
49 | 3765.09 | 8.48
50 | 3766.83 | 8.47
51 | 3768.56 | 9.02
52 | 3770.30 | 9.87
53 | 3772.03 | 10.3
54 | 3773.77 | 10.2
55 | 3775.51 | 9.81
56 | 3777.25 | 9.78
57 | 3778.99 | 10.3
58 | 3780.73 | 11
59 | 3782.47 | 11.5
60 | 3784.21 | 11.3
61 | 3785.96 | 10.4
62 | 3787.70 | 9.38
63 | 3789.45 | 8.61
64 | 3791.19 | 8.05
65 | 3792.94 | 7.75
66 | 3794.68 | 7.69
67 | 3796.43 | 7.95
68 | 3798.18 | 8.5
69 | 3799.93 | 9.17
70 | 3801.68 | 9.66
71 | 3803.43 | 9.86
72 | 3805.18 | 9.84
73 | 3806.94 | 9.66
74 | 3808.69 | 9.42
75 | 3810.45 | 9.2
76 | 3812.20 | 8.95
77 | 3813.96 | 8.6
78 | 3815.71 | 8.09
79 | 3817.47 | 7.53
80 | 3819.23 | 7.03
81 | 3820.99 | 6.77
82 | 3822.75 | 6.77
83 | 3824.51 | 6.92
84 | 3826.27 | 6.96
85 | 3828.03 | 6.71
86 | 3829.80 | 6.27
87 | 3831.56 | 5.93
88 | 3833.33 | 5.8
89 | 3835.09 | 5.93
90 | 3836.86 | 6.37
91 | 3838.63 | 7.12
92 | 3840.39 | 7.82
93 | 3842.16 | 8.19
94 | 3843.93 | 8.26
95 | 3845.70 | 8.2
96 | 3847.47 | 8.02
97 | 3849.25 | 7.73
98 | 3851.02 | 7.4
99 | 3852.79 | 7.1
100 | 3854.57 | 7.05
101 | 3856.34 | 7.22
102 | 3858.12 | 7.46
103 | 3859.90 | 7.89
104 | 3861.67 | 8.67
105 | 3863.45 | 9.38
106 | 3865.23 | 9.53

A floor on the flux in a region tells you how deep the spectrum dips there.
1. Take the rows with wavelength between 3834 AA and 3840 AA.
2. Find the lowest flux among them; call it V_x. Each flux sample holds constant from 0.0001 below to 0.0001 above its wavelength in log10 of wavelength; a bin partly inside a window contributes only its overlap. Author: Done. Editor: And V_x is 5.93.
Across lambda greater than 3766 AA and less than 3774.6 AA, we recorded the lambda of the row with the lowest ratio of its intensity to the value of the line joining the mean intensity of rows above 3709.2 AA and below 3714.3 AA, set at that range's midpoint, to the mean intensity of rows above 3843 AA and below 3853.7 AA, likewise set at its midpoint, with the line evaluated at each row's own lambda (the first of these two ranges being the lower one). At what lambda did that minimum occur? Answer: 3766.83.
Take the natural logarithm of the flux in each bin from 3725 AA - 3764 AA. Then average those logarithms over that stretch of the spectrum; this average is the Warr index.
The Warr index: 2.07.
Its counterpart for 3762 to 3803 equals 2.23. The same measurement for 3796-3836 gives 2.05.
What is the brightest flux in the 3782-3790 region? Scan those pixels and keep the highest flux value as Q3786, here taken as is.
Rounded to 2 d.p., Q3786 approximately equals 11.50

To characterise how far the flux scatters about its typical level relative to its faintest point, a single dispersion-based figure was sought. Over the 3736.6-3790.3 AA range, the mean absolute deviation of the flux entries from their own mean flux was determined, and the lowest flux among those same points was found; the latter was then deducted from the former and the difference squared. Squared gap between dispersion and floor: 26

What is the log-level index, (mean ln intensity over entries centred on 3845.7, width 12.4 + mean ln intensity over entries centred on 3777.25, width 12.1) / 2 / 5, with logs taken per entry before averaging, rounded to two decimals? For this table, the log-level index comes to 0.44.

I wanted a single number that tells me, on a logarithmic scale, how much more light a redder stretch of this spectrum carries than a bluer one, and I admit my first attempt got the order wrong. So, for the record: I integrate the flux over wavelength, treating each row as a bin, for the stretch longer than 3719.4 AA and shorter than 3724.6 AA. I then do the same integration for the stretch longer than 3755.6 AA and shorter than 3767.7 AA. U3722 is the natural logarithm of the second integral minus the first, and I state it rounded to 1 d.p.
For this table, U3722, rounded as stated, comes 4.0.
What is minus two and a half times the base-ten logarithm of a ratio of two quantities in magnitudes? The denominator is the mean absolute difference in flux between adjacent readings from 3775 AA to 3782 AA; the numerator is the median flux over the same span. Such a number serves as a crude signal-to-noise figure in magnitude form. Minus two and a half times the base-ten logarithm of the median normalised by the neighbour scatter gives -3.46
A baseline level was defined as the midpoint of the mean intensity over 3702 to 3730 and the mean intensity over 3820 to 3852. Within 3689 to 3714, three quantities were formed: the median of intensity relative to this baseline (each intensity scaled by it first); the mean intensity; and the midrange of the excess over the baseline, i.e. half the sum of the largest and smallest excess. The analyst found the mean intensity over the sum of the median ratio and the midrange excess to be 4.0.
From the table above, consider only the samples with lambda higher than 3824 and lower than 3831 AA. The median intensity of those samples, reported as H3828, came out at 6.8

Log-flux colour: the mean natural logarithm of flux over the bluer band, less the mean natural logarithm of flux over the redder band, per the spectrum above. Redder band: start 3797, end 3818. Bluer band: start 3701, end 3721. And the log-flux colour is 0.02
